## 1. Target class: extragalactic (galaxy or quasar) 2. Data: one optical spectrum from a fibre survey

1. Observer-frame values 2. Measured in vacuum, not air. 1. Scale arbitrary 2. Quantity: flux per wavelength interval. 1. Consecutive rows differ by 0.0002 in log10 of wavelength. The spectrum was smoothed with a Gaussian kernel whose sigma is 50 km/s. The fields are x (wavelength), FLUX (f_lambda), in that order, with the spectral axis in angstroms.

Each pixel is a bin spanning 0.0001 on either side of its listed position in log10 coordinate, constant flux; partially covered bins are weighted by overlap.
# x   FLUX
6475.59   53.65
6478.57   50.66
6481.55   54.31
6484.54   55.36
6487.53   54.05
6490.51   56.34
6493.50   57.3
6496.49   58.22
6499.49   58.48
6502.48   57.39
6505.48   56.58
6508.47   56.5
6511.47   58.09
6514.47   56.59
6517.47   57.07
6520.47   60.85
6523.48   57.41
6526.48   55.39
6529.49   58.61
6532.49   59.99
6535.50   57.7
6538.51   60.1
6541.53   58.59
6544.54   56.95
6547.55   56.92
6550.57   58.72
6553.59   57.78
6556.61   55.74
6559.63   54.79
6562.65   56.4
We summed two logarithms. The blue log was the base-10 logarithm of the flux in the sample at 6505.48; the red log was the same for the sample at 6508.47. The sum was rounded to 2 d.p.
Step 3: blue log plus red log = 3.50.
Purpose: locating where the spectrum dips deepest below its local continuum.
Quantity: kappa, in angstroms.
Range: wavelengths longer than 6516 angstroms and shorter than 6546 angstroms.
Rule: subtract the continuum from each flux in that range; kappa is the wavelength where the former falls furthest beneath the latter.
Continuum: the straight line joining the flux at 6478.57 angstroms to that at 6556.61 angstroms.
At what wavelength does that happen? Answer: 6526.48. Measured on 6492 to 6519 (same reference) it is 6514.47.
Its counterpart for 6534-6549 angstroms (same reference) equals 6547.55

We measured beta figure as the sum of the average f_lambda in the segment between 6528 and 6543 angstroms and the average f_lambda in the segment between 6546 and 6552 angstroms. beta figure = 117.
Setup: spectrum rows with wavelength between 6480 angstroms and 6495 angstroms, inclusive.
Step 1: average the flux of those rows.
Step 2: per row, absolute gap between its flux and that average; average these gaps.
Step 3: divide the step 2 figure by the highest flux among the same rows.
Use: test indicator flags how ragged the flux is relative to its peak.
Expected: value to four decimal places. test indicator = 0.0188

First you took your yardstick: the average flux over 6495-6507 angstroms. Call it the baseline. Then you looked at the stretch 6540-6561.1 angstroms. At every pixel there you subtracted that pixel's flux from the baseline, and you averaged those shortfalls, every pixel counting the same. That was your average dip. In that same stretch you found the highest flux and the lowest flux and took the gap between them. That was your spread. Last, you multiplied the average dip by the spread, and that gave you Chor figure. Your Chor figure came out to 2.3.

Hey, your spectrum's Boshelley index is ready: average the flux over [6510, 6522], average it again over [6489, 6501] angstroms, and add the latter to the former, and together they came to 115.7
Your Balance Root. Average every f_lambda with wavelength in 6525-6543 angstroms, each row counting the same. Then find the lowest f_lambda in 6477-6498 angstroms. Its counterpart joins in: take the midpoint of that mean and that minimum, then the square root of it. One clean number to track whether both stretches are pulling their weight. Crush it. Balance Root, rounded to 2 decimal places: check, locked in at 7.38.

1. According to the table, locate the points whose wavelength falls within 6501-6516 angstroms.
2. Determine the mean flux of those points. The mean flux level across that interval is 57.0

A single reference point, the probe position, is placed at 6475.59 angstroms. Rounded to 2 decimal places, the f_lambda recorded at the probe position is 53.65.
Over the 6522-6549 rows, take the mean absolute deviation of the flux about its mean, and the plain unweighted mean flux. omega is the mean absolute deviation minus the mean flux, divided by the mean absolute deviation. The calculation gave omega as -47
